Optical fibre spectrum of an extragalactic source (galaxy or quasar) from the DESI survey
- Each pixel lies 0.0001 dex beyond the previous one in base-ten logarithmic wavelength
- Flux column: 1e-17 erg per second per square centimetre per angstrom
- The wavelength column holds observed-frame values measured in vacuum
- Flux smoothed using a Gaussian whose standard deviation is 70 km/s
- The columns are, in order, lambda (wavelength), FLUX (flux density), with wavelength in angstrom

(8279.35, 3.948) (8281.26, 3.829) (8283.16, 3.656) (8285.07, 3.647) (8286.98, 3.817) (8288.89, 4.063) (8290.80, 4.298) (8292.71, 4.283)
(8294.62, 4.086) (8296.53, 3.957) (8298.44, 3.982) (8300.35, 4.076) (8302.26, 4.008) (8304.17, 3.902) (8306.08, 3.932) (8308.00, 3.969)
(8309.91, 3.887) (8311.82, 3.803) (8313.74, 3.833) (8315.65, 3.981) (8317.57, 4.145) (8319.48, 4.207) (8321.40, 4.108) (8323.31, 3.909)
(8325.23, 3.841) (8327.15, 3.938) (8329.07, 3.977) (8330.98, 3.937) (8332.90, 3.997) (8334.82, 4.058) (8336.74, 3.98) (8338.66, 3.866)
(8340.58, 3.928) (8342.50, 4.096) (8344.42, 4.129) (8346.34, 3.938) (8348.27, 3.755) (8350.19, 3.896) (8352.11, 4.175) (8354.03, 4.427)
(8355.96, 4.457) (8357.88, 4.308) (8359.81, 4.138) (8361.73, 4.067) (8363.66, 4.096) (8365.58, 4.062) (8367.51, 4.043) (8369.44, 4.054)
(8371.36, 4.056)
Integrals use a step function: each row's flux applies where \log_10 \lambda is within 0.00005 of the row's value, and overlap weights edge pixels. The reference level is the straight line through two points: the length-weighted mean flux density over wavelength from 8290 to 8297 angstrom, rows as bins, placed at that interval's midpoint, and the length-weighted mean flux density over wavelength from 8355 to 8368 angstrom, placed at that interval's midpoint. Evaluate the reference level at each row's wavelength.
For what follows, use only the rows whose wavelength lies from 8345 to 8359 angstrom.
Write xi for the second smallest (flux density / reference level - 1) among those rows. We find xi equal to -0.066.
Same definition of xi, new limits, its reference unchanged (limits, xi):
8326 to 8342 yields -0.058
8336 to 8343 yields -0.058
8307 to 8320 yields -0.080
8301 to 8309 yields -0.056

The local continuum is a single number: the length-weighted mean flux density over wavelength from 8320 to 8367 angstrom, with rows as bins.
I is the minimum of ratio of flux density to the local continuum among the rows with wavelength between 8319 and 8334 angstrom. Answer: 0.949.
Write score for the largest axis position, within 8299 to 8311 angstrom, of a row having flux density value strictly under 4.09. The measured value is 8309.91 angstrom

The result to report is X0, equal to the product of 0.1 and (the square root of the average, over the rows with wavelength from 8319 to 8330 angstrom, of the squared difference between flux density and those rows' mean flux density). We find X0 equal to 0.0124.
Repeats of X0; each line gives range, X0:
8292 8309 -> 0.0109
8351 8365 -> 0.0147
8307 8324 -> 0.0134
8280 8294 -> 0.0255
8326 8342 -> 0.0053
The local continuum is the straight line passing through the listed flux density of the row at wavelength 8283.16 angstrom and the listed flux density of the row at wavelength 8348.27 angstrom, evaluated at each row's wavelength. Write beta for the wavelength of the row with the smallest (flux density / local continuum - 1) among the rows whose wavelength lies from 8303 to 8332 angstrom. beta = 8311.82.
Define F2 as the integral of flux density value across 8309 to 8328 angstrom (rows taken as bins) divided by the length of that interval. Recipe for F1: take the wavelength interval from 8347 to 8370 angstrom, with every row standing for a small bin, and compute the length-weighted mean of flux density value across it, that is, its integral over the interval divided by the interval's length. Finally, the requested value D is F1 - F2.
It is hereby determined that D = 0.16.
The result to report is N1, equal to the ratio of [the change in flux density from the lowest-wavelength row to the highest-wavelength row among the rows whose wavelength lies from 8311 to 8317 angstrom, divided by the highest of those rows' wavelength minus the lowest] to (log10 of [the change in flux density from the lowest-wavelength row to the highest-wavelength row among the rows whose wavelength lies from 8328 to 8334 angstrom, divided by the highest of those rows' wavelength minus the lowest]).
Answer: -0.02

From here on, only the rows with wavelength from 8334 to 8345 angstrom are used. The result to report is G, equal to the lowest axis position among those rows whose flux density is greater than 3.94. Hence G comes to 8334.82 angstrom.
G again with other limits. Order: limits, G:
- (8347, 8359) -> 8352.11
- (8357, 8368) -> 8357.88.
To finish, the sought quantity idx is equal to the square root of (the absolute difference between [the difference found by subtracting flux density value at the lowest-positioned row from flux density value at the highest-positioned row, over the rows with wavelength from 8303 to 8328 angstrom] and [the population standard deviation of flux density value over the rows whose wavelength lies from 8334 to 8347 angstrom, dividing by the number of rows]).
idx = 0.23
